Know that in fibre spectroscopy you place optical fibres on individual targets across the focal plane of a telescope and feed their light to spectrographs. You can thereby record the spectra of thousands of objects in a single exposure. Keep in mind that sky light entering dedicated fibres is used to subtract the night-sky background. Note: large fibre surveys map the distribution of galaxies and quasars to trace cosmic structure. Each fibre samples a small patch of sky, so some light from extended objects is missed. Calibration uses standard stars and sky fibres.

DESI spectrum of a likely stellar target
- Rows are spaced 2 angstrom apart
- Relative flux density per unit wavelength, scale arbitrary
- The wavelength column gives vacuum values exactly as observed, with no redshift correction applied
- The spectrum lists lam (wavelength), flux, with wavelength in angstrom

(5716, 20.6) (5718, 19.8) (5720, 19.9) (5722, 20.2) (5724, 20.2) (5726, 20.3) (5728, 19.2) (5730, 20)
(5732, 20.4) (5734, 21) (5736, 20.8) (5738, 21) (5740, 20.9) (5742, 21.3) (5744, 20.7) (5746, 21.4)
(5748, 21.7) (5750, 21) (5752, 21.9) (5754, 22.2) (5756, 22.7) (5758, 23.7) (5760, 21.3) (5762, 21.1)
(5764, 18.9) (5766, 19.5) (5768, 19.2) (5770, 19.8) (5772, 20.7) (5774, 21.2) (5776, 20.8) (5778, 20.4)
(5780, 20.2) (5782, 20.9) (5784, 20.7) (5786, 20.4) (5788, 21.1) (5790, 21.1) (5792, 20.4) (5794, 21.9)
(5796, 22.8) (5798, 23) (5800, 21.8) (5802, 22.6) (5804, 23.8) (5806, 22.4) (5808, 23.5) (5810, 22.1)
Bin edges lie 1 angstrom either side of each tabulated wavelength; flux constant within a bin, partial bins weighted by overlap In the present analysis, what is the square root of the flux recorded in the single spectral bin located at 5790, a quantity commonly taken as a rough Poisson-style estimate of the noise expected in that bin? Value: 4.59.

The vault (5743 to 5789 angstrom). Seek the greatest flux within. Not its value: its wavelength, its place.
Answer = 5758 angstrom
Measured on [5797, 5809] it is 5804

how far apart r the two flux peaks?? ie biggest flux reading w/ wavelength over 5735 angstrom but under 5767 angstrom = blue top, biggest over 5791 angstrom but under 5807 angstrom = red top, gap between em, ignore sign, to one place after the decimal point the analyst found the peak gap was 0.1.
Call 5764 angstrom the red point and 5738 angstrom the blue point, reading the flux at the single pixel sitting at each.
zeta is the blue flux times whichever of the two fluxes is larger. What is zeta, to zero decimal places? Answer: 441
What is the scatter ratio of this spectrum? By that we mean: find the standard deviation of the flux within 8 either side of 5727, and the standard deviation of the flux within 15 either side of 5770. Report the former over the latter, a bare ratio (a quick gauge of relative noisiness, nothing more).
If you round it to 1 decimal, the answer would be 0.4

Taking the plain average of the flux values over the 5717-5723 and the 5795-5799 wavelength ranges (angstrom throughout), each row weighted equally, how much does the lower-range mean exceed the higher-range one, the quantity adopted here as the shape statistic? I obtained -2.9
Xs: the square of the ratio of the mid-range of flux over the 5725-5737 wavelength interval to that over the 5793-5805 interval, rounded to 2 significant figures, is 0.78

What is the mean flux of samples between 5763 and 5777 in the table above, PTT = 20.0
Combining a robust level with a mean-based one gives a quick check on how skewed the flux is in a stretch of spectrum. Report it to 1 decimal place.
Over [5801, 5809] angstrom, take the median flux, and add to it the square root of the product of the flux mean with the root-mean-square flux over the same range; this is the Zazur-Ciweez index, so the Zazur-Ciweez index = 46.1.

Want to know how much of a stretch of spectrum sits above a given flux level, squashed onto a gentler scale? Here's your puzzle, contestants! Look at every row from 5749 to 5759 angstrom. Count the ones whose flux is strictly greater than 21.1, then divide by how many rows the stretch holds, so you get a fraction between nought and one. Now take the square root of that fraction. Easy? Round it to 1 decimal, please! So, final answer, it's 0.9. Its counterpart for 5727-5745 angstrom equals 0.3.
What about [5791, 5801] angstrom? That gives 0.9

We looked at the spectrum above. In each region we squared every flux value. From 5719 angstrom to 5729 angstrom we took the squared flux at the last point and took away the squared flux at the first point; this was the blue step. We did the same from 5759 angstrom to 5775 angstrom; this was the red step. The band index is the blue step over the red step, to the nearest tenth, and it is 6.4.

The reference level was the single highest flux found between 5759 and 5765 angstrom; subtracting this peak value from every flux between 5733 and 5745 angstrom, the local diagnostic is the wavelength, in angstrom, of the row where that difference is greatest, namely 5742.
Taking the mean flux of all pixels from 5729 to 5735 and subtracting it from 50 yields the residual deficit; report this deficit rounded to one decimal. 29.5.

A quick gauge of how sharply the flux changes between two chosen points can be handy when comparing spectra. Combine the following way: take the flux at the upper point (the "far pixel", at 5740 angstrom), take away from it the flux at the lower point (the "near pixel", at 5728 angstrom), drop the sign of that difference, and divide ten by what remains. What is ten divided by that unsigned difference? 6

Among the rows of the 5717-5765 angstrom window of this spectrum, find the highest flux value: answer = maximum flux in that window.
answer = 23.7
